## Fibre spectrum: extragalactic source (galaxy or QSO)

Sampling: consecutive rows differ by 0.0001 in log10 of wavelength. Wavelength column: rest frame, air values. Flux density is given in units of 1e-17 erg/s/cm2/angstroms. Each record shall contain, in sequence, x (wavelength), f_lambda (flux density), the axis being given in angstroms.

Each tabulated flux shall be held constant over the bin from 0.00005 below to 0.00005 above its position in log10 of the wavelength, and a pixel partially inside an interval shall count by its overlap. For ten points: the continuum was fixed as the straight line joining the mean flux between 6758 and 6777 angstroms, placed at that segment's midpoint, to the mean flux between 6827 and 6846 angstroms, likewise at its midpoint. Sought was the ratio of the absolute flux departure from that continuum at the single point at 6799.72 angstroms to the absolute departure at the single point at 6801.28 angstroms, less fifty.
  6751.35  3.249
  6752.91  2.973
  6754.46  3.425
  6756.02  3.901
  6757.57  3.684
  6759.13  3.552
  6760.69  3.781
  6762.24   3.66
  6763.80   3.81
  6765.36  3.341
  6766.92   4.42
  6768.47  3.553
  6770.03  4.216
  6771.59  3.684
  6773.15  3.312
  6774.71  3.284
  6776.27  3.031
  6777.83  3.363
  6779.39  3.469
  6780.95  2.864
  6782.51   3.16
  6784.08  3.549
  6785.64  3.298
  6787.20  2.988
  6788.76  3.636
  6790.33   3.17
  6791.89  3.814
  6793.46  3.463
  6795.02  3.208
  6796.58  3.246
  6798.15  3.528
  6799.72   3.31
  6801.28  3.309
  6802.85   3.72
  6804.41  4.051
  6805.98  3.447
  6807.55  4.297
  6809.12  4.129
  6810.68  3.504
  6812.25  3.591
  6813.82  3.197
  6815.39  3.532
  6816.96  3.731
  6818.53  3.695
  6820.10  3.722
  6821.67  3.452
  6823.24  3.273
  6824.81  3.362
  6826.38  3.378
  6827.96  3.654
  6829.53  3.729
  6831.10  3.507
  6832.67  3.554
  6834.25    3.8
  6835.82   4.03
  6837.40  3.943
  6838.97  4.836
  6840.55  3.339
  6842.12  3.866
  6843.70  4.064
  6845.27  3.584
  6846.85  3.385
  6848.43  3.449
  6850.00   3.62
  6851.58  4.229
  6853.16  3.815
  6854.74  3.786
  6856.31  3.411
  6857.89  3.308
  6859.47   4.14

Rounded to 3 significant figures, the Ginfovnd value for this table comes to -49.0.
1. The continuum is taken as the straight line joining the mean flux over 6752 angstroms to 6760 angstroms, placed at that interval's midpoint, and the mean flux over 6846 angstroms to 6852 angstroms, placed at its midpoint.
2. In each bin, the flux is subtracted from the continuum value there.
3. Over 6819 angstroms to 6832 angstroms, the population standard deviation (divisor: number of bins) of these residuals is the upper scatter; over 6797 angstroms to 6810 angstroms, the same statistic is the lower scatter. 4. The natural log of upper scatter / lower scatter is -0.8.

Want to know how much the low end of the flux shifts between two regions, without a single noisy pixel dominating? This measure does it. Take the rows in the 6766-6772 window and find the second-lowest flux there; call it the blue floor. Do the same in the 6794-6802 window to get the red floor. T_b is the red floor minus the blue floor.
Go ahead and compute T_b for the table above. -0.44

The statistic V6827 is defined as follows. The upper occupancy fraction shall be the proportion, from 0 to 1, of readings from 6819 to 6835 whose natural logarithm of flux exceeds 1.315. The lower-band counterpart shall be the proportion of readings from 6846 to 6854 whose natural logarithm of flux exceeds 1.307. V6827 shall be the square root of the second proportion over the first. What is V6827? 1.4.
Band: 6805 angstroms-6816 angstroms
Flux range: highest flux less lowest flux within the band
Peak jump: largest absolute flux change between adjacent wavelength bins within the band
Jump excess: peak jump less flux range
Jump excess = -0.25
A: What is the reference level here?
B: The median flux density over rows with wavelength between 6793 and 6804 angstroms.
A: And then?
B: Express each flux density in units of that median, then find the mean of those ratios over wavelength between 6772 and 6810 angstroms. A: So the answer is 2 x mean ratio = 2.08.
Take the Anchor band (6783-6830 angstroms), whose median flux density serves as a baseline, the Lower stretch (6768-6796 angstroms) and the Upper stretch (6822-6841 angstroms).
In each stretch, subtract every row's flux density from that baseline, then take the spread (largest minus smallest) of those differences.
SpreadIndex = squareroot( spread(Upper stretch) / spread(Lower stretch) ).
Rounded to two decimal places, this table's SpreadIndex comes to 1.08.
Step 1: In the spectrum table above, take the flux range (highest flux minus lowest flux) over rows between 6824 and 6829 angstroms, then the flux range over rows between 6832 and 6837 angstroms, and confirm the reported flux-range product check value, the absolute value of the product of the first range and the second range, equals 0.14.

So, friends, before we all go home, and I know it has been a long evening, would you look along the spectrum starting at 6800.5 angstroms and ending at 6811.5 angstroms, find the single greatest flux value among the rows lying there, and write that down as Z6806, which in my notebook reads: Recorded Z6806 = 4.297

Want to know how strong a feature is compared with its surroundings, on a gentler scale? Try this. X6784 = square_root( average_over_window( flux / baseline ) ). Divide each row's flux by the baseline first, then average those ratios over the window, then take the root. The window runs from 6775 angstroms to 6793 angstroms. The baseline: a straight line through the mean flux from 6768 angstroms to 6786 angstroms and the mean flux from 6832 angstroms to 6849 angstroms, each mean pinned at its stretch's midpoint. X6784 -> 0.98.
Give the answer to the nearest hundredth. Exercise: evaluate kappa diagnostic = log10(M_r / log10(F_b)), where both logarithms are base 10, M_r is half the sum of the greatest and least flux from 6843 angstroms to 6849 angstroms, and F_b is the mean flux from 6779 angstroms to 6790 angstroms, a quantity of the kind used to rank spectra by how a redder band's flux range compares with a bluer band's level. 0.86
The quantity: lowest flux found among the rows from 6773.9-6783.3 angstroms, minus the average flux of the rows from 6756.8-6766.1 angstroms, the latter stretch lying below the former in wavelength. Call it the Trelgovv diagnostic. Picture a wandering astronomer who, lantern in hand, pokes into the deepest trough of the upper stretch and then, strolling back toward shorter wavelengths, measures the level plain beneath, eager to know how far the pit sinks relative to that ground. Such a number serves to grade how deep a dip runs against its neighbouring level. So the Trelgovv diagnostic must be -0.77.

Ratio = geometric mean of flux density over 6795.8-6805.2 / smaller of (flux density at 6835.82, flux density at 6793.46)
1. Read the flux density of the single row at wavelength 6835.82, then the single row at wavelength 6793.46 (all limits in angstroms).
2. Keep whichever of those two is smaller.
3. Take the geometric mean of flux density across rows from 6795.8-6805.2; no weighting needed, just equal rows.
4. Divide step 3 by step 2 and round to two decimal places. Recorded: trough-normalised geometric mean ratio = 1.02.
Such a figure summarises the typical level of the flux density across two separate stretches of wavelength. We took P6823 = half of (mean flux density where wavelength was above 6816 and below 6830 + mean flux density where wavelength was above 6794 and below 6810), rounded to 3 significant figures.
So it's 3.59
